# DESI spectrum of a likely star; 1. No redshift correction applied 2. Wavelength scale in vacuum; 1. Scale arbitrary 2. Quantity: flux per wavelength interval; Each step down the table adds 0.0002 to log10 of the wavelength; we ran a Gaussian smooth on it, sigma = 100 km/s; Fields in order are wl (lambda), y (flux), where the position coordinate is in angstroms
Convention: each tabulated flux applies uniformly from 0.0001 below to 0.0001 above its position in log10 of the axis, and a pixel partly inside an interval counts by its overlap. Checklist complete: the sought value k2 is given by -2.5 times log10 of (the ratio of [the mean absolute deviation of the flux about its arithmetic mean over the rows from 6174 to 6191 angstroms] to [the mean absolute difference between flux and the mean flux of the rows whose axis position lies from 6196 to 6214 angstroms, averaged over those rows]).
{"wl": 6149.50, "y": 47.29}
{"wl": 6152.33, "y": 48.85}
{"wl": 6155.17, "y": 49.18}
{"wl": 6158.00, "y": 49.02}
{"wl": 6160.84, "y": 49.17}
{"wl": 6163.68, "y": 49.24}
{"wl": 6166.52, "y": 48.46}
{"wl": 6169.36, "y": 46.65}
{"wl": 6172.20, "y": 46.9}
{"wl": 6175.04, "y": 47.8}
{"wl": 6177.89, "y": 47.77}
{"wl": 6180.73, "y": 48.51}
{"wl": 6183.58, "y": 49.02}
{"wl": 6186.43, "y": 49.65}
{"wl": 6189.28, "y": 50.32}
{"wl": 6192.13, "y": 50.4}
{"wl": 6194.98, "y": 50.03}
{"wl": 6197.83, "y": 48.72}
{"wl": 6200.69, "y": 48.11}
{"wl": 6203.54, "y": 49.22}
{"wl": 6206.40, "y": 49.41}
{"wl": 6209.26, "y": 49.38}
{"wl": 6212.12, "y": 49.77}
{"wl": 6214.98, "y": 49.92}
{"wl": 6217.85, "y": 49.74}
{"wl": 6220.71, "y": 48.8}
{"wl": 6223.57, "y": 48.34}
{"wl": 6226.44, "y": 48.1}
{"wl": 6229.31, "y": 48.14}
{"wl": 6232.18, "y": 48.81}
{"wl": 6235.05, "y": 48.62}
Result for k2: -0.6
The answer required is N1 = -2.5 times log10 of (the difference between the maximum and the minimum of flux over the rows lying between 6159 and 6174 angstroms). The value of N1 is -1.0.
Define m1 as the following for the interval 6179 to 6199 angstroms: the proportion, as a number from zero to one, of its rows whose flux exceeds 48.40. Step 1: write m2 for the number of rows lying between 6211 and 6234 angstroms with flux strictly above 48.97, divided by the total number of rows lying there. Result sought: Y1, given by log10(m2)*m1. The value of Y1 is -0.43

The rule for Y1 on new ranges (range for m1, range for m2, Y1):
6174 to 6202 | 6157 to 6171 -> -0.16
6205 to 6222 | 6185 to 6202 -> -0.18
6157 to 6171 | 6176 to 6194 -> -0.14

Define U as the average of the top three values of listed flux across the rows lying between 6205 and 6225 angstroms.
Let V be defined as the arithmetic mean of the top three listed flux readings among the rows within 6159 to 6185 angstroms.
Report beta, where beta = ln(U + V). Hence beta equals 4.59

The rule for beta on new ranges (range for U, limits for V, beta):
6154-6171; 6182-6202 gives 4.60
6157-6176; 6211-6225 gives 4.59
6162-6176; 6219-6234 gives 4.58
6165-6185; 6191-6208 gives 4.59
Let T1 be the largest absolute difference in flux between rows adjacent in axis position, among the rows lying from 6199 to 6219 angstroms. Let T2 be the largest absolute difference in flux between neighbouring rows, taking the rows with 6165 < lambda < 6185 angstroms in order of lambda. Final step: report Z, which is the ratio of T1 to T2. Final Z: 0.61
